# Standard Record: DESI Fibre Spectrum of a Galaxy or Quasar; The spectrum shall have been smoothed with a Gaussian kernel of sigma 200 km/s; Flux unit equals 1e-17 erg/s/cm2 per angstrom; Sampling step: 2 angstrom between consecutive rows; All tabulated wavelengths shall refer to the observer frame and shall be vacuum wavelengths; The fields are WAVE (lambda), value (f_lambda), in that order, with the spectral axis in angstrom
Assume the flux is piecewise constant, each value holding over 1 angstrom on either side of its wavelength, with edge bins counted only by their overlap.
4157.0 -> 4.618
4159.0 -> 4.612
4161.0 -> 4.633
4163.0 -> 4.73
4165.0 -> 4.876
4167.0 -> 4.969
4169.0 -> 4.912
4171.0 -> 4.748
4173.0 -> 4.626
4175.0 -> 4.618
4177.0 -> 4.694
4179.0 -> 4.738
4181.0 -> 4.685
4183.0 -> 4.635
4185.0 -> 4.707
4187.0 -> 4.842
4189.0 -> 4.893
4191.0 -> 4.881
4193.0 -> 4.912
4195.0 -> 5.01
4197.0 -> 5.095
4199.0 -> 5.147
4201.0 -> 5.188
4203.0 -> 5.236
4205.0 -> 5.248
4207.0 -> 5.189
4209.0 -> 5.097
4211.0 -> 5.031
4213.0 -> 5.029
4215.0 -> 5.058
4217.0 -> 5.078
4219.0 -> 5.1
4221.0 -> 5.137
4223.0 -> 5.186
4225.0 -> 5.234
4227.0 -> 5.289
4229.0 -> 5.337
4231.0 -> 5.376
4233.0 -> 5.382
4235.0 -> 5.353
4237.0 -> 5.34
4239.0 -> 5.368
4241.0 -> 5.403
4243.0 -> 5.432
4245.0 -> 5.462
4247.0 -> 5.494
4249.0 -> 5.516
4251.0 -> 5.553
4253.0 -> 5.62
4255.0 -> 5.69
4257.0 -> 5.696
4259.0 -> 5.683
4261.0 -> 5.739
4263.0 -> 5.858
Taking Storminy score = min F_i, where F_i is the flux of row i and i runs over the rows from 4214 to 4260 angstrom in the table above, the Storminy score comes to 5.058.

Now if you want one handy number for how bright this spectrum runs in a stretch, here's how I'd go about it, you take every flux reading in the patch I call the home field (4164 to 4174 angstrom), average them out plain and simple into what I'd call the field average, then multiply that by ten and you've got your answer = 48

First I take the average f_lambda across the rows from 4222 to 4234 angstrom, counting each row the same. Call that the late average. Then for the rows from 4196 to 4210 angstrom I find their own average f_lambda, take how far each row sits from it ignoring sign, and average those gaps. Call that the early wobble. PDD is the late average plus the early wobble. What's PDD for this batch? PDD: 5.35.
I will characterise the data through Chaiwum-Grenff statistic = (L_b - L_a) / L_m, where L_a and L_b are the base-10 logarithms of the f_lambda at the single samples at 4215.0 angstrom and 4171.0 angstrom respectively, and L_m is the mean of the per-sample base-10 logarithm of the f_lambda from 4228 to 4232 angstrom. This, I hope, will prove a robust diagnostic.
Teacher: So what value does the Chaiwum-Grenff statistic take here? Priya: -0.04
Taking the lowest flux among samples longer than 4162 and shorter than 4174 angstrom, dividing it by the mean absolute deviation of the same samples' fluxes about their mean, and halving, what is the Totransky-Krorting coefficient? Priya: 21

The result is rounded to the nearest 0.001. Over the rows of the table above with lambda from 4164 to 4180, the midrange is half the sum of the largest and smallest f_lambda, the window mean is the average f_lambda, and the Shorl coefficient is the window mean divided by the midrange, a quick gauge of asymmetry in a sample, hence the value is 0.996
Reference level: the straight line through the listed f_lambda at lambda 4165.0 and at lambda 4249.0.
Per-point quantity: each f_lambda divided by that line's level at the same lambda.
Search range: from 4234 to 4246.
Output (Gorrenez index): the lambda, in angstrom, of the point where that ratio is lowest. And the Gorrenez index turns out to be 4237.0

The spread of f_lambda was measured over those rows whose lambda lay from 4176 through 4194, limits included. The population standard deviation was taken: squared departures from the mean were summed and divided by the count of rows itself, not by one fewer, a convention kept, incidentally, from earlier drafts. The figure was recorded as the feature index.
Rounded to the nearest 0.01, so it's 0.10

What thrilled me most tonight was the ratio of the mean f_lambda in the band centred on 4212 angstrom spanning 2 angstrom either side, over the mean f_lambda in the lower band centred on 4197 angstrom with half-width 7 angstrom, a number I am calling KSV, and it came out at 0.99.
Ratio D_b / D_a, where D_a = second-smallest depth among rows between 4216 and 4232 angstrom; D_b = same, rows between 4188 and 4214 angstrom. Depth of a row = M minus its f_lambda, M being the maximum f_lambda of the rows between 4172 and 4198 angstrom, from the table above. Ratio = 0.58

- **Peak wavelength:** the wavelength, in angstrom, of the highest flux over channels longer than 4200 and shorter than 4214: 4205.0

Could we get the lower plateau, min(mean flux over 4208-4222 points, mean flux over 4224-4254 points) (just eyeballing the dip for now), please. 5.08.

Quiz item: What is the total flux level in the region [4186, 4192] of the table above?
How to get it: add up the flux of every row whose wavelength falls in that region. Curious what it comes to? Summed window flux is 14.6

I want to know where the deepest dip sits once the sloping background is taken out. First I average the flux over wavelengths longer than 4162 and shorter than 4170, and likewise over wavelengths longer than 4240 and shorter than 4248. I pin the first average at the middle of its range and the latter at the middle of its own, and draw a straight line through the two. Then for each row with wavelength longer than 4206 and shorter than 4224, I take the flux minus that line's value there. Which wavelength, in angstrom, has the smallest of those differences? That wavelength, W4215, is 4213.0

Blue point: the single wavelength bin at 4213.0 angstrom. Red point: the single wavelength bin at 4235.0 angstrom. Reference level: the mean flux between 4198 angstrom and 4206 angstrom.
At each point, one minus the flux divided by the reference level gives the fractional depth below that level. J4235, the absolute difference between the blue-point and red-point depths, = 0.062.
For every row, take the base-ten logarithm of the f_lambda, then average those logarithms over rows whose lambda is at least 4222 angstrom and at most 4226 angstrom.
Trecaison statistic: 0.717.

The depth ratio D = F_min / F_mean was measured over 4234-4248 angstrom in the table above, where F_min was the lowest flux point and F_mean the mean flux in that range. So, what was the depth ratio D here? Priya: 0.988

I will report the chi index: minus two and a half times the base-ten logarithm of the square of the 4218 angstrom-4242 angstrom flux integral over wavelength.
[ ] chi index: -10.52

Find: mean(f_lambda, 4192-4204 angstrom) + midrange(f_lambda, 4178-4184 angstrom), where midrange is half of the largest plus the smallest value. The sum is 9.8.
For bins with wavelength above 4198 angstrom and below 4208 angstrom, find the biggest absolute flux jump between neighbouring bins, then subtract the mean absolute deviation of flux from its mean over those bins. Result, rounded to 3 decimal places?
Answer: 0.027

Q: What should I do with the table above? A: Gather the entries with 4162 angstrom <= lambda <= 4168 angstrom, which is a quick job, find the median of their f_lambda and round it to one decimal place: 4.9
